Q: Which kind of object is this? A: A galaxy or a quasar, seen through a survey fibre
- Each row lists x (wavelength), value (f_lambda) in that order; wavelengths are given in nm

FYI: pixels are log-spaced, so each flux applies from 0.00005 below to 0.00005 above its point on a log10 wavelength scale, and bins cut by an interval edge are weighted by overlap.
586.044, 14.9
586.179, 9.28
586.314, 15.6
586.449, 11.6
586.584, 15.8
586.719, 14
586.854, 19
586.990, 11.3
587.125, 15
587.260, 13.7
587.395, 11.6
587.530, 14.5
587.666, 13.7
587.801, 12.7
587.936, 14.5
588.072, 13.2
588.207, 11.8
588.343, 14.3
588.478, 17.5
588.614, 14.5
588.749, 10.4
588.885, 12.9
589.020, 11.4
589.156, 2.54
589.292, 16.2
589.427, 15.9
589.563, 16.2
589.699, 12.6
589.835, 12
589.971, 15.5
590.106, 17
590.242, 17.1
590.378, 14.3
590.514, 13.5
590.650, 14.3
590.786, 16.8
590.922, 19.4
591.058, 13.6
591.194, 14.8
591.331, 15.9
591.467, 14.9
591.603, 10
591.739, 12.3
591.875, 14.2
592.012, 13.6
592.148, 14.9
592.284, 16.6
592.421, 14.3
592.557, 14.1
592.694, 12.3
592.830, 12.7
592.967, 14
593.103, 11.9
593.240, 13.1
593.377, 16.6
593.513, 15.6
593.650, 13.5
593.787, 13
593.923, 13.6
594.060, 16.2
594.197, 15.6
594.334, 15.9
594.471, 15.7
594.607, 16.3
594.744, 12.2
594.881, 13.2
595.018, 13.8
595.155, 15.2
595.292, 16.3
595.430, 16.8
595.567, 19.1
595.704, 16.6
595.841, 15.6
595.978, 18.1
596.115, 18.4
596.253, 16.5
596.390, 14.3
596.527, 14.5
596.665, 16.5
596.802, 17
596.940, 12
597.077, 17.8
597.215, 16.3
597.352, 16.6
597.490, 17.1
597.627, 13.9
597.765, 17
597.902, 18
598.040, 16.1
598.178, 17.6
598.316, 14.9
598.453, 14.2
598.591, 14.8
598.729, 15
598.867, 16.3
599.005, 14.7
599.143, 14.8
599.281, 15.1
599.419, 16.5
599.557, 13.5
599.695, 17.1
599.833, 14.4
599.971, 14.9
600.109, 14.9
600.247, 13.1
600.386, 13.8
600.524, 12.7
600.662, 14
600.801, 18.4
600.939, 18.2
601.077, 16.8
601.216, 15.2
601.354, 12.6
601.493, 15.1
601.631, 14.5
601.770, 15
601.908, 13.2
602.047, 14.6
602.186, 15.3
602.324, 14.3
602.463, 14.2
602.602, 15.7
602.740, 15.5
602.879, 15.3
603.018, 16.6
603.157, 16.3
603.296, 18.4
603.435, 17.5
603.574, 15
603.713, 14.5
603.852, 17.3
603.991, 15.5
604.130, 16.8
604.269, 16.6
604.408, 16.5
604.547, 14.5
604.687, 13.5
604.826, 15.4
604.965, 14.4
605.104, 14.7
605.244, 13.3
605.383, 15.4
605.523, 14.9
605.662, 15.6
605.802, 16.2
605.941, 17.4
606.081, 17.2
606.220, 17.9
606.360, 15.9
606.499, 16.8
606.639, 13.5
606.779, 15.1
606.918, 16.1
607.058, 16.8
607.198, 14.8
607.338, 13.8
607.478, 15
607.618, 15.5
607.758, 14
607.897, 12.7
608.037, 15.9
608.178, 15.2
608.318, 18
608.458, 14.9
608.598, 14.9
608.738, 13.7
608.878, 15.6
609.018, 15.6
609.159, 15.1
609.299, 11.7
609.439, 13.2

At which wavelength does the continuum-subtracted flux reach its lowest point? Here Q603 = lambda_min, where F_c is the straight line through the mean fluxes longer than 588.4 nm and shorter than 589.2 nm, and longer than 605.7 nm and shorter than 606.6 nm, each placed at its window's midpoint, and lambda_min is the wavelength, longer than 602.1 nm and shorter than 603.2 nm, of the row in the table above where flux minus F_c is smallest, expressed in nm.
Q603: 602.463 nm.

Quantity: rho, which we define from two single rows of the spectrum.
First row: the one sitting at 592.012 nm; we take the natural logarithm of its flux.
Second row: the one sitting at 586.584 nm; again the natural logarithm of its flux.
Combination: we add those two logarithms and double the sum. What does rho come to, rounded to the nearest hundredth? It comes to 10.74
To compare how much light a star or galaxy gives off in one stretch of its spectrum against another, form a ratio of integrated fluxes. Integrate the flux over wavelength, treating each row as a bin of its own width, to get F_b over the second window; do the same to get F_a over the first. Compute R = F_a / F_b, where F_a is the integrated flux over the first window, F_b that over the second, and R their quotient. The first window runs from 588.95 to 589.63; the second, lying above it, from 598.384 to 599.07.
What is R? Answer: 0.82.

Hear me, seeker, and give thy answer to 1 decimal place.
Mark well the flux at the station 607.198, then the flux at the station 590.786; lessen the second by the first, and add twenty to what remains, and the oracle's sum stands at 22.0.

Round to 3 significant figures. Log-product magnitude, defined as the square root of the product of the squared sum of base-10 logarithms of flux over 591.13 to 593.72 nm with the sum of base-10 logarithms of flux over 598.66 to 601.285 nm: 103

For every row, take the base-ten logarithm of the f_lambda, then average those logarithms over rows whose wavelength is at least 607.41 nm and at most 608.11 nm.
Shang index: 1.16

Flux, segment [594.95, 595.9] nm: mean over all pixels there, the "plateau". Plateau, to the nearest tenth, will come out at 16.2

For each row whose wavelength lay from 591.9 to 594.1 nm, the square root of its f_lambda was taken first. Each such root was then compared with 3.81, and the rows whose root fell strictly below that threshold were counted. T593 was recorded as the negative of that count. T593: -11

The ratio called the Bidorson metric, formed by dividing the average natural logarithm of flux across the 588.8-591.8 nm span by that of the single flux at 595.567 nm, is 0.88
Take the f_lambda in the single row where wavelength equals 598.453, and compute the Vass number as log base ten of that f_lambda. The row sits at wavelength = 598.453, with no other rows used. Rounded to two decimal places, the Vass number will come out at 1.15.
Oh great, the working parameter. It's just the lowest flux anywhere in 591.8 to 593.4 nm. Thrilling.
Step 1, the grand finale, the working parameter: 11.9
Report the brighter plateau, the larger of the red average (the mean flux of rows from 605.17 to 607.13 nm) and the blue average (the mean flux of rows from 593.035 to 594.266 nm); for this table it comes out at 15.9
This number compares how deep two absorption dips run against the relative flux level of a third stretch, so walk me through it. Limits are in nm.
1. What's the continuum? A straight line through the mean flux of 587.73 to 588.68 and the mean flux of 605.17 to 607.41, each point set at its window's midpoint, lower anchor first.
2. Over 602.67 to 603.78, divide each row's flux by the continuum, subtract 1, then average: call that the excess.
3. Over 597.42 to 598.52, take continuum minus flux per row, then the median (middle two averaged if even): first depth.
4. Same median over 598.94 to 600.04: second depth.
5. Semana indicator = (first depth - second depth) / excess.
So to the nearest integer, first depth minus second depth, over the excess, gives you -38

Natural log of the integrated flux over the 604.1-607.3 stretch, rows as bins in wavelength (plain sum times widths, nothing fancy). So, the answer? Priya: 3.91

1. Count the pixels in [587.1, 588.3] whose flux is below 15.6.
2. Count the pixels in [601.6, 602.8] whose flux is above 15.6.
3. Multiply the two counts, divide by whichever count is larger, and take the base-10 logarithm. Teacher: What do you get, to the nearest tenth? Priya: 0.0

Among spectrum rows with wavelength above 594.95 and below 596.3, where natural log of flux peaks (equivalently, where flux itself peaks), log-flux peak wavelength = 595.567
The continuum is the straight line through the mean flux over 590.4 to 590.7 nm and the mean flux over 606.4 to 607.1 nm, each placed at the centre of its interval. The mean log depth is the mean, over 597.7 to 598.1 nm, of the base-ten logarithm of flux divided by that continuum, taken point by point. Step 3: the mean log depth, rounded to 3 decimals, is 0.064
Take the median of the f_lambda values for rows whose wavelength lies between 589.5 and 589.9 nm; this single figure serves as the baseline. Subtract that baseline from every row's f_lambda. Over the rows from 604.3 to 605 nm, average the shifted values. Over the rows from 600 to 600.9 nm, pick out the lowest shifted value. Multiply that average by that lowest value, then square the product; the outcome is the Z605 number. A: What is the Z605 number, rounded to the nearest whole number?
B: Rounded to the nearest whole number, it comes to 0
